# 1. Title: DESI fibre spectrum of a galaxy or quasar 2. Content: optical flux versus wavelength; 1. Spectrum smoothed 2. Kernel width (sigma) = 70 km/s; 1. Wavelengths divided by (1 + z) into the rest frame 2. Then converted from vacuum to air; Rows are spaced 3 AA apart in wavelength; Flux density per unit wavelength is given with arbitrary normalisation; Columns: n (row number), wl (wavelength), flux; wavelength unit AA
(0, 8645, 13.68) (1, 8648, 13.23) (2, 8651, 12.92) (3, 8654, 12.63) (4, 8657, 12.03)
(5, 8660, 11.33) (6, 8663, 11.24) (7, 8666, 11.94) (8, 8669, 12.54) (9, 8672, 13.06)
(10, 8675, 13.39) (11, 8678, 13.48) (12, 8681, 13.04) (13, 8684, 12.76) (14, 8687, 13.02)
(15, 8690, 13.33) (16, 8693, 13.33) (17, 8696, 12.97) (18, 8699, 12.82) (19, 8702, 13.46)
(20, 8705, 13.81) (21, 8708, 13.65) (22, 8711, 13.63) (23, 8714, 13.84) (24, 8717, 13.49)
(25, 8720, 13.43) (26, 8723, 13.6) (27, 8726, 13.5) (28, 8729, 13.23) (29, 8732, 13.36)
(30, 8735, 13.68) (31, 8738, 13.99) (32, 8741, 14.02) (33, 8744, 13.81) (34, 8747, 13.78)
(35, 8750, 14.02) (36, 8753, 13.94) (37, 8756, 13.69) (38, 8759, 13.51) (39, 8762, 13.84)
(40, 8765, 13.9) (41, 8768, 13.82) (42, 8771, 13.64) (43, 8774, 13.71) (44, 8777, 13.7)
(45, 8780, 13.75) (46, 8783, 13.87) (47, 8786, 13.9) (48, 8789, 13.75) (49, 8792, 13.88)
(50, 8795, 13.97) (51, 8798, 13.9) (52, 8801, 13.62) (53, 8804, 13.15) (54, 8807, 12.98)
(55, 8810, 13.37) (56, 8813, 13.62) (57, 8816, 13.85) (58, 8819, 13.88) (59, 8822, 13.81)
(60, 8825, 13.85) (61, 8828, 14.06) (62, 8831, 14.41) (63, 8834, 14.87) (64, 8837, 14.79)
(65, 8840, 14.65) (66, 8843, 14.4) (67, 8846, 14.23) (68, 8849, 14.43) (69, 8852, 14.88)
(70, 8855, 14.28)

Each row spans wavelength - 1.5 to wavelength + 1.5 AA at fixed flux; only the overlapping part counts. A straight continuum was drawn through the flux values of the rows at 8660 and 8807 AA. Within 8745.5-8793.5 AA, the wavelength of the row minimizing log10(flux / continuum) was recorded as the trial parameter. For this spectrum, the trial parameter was 8789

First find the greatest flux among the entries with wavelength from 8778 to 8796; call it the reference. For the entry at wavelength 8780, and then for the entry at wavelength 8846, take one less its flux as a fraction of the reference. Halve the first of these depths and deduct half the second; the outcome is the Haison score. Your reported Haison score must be 0.017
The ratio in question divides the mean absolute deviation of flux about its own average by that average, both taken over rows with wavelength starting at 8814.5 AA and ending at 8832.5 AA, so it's 0.012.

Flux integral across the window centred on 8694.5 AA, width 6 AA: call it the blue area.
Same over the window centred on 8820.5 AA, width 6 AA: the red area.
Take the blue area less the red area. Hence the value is -4.2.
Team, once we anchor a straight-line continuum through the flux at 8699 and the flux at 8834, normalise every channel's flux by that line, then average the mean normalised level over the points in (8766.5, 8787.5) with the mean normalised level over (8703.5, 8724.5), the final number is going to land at 1.01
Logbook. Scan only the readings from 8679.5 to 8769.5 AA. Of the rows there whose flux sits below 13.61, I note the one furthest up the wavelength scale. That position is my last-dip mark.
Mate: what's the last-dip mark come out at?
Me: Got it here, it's 8759 AA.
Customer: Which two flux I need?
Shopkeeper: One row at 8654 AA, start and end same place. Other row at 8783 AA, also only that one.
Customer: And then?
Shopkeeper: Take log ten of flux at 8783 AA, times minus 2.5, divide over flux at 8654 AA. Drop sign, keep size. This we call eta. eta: 0.226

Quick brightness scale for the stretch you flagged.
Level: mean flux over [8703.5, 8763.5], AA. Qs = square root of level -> 3.70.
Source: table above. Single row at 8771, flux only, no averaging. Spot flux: 13.64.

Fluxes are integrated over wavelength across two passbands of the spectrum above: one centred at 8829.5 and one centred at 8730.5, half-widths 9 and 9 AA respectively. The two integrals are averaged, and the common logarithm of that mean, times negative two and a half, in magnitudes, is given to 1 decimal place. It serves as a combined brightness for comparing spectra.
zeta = -6.0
